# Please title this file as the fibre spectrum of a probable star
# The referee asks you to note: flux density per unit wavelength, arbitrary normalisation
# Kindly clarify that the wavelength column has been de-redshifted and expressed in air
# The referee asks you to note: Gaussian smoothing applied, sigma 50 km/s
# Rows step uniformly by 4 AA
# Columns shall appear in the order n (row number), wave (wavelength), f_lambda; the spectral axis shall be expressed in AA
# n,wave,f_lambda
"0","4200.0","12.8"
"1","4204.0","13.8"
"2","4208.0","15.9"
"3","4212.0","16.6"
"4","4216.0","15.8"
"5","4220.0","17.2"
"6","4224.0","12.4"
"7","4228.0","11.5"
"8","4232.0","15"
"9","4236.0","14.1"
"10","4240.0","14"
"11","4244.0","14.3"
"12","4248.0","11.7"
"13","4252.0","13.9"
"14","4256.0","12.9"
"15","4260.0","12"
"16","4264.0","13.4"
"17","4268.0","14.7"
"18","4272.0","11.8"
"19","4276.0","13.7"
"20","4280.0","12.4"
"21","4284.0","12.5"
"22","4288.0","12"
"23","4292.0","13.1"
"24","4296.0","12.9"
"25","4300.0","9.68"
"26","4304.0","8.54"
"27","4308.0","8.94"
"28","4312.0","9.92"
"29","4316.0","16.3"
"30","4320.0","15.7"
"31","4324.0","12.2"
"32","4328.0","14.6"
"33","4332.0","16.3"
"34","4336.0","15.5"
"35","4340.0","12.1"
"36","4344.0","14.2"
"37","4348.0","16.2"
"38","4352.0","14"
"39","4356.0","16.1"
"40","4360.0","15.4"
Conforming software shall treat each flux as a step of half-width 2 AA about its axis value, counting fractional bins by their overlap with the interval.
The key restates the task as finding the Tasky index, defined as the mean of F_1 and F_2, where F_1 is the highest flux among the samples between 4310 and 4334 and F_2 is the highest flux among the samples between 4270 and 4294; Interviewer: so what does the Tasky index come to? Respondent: 15.00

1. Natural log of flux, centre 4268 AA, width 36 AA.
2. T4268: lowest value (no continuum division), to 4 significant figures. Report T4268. 2.468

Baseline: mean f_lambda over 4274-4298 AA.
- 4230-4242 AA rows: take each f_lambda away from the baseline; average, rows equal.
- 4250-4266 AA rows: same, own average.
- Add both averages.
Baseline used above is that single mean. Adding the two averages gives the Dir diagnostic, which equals -1.9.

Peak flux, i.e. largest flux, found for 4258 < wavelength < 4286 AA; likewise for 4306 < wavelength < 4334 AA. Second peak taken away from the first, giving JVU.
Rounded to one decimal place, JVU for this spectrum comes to -1.6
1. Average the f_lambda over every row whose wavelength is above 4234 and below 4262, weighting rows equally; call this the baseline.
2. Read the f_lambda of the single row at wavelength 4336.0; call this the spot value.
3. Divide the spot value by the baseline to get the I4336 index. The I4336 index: 1.17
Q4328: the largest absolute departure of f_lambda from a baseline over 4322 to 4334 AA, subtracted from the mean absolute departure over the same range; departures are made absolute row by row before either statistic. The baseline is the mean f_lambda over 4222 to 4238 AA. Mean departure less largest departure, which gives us -1.23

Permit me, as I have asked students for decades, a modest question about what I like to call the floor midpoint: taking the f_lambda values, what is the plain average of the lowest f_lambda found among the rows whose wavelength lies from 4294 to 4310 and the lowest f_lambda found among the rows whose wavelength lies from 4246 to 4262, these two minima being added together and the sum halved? 10.1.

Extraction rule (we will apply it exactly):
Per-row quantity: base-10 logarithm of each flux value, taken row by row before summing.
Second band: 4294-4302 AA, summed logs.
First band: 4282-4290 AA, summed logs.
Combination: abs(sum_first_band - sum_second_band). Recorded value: 0.080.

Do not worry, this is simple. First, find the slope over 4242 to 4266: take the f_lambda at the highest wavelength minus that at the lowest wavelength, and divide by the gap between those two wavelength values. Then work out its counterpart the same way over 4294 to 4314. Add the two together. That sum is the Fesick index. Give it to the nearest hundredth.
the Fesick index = -0.23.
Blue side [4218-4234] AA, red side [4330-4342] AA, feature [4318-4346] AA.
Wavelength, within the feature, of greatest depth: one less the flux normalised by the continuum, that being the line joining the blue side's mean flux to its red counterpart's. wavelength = 4340.0 AA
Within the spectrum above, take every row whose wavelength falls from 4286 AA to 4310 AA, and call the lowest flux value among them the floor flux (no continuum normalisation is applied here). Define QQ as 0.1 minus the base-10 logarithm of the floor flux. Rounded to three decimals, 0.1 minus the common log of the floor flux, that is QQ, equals -0.831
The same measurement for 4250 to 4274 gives -0.972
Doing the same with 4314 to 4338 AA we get -0.986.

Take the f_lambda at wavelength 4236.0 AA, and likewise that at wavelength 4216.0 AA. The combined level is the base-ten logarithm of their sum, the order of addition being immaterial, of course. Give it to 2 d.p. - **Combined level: 1.48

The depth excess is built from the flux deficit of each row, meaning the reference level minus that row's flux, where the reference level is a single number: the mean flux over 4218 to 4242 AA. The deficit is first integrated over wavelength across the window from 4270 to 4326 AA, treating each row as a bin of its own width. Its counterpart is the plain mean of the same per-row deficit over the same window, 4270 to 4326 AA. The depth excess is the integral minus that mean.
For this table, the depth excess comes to 105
